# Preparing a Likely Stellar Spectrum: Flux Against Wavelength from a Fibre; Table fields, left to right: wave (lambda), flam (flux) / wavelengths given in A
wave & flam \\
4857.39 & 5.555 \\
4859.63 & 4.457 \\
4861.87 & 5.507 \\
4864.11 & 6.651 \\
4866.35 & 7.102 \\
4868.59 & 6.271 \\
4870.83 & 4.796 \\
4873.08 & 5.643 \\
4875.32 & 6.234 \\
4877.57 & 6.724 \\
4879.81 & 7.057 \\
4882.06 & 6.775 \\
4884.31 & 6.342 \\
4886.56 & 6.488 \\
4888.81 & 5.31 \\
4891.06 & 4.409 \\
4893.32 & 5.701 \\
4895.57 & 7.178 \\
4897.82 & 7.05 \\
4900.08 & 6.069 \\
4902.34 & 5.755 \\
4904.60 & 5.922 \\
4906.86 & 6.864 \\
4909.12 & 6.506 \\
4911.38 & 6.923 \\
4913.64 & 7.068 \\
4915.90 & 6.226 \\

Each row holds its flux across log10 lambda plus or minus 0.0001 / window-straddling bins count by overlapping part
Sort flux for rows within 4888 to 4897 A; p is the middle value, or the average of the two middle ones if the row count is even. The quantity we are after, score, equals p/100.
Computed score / 0.055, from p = 5.5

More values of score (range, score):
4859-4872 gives 0.059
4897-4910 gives 0.063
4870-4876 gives 0.056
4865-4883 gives 0.065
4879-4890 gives 0.065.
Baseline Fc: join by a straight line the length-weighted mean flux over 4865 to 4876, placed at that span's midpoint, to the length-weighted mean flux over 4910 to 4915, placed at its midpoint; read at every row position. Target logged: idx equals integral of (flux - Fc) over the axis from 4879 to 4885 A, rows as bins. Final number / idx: 3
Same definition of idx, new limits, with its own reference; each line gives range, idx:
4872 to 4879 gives 1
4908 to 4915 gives -1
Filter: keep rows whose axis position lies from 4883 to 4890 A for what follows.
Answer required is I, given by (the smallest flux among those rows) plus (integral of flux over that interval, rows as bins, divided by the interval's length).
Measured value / 11.4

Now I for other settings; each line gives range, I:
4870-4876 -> 10.3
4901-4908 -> 11.9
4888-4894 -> 9.5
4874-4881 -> 12.9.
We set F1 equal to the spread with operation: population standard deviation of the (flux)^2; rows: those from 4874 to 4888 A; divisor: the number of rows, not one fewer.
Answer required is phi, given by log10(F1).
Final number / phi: 0.57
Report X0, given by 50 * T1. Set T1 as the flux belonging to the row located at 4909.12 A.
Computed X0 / 325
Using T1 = 6.506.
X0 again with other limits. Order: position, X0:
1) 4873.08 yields 282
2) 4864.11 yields 333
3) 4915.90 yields 311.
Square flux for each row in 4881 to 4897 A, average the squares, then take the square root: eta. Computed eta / 6.1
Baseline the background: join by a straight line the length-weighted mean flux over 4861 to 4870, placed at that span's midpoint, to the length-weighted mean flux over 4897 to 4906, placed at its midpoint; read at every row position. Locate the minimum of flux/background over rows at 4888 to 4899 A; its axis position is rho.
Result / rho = 4891.06 A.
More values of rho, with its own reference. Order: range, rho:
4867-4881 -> 4870.83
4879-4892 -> 4891.06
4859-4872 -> 4859.63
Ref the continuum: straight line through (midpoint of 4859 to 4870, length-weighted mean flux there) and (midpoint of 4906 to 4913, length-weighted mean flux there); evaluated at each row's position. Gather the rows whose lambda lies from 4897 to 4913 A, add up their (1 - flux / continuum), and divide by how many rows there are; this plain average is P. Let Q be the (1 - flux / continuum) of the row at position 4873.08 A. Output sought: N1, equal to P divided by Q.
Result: 0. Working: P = 0.04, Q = 0.09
